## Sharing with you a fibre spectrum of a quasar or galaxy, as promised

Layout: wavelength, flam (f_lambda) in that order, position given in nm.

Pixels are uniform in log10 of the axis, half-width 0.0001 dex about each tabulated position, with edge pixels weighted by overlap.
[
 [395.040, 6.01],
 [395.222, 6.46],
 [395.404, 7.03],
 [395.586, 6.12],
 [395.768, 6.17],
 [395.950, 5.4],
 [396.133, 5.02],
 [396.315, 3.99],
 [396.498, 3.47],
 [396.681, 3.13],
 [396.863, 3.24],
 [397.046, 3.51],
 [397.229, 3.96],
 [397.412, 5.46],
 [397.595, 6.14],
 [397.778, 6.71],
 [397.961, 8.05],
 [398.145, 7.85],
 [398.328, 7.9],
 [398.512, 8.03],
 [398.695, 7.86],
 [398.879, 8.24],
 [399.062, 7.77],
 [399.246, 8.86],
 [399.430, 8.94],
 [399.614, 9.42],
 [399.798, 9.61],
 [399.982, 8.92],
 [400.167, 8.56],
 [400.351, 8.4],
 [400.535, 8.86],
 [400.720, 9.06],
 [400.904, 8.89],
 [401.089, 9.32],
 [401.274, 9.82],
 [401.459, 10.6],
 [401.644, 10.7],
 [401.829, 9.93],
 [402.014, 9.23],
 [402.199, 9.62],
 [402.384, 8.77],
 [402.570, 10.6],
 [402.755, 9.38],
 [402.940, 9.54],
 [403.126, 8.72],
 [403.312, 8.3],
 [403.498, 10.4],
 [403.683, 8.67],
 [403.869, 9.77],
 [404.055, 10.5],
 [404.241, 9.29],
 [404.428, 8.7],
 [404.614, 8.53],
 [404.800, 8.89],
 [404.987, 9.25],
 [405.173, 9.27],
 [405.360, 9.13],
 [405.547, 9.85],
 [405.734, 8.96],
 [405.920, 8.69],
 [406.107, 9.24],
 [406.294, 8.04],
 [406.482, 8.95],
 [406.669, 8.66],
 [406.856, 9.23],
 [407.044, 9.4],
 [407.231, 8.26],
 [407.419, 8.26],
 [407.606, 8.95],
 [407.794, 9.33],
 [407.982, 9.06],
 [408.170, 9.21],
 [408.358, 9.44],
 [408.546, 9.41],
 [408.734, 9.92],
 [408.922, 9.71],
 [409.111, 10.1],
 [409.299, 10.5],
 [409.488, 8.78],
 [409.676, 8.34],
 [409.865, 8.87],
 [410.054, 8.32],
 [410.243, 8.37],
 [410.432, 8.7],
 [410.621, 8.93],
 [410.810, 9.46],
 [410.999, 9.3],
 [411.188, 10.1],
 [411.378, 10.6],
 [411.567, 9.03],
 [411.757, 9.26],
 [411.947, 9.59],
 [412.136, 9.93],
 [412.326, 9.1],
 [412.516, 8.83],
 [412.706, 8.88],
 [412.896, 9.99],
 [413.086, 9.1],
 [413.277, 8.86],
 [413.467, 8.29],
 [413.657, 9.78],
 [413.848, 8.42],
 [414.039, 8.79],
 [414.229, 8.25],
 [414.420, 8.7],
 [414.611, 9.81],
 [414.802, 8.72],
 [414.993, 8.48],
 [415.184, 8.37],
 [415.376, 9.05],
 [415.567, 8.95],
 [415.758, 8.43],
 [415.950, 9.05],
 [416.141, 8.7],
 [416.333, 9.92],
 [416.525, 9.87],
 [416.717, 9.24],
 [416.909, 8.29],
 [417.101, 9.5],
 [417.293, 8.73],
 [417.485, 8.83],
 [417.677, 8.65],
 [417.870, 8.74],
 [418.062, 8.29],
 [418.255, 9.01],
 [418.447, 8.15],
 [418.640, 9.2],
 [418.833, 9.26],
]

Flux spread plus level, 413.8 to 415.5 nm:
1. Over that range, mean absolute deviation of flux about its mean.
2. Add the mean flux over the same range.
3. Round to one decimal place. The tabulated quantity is 9.1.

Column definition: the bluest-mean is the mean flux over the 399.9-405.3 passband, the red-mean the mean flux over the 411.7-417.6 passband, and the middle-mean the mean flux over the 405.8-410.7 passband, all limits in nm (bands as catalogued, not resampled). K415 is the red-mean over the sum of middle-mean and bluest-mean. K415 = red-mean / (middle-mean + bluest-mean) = 0.49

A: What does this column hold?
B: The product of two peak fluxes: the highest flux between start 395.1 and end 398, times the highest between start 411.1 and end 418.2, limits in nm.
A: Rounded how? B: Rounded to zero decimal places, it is 85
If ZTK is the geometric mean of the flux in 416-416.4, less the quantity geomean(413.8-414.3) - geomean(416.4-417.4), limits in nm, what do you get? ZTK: 9.9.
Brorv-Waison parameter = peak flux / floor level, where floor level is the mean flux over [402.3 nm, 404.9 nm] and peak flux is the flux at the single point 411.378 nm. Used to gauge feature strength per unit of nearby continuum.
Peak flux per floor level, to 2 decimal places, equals 1.14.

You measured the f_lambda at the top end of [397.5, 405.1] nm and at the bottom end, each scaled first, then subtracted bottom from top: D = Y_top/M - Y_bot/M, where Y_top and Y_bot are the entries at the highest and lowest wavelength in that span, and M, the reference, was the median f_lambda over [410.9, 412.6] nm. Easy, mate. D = 0.33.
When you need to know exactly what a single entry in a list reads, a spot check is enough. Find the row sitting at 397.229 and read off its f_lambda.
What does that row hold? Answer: 3.96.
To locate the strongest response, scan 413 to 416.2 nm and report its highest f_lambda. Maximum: 9.81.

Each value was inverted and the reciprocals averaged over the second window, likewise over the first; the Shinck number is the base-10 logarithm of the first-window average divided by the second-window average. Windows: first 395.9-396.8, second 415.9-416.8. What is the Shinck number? 0.37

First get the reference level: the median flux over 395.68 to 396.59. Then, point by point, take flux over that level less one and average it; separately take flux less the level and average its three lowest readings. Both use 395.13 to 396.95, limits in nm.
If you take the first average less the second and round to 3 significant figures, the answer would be 1.74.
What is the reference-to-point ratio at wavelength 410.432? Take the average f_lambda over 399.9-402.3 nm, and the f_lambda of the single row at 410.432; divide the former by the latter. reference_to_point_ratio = 1.08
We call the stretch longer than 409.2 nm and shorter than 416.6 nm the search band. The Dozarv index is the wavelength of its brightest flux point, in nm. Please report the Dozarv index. 411.378 nm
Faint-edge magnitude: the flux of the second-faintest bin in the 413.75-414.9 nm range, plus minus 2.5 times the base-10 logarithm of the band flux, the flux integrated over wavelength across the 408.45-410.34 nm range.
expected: 5.32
